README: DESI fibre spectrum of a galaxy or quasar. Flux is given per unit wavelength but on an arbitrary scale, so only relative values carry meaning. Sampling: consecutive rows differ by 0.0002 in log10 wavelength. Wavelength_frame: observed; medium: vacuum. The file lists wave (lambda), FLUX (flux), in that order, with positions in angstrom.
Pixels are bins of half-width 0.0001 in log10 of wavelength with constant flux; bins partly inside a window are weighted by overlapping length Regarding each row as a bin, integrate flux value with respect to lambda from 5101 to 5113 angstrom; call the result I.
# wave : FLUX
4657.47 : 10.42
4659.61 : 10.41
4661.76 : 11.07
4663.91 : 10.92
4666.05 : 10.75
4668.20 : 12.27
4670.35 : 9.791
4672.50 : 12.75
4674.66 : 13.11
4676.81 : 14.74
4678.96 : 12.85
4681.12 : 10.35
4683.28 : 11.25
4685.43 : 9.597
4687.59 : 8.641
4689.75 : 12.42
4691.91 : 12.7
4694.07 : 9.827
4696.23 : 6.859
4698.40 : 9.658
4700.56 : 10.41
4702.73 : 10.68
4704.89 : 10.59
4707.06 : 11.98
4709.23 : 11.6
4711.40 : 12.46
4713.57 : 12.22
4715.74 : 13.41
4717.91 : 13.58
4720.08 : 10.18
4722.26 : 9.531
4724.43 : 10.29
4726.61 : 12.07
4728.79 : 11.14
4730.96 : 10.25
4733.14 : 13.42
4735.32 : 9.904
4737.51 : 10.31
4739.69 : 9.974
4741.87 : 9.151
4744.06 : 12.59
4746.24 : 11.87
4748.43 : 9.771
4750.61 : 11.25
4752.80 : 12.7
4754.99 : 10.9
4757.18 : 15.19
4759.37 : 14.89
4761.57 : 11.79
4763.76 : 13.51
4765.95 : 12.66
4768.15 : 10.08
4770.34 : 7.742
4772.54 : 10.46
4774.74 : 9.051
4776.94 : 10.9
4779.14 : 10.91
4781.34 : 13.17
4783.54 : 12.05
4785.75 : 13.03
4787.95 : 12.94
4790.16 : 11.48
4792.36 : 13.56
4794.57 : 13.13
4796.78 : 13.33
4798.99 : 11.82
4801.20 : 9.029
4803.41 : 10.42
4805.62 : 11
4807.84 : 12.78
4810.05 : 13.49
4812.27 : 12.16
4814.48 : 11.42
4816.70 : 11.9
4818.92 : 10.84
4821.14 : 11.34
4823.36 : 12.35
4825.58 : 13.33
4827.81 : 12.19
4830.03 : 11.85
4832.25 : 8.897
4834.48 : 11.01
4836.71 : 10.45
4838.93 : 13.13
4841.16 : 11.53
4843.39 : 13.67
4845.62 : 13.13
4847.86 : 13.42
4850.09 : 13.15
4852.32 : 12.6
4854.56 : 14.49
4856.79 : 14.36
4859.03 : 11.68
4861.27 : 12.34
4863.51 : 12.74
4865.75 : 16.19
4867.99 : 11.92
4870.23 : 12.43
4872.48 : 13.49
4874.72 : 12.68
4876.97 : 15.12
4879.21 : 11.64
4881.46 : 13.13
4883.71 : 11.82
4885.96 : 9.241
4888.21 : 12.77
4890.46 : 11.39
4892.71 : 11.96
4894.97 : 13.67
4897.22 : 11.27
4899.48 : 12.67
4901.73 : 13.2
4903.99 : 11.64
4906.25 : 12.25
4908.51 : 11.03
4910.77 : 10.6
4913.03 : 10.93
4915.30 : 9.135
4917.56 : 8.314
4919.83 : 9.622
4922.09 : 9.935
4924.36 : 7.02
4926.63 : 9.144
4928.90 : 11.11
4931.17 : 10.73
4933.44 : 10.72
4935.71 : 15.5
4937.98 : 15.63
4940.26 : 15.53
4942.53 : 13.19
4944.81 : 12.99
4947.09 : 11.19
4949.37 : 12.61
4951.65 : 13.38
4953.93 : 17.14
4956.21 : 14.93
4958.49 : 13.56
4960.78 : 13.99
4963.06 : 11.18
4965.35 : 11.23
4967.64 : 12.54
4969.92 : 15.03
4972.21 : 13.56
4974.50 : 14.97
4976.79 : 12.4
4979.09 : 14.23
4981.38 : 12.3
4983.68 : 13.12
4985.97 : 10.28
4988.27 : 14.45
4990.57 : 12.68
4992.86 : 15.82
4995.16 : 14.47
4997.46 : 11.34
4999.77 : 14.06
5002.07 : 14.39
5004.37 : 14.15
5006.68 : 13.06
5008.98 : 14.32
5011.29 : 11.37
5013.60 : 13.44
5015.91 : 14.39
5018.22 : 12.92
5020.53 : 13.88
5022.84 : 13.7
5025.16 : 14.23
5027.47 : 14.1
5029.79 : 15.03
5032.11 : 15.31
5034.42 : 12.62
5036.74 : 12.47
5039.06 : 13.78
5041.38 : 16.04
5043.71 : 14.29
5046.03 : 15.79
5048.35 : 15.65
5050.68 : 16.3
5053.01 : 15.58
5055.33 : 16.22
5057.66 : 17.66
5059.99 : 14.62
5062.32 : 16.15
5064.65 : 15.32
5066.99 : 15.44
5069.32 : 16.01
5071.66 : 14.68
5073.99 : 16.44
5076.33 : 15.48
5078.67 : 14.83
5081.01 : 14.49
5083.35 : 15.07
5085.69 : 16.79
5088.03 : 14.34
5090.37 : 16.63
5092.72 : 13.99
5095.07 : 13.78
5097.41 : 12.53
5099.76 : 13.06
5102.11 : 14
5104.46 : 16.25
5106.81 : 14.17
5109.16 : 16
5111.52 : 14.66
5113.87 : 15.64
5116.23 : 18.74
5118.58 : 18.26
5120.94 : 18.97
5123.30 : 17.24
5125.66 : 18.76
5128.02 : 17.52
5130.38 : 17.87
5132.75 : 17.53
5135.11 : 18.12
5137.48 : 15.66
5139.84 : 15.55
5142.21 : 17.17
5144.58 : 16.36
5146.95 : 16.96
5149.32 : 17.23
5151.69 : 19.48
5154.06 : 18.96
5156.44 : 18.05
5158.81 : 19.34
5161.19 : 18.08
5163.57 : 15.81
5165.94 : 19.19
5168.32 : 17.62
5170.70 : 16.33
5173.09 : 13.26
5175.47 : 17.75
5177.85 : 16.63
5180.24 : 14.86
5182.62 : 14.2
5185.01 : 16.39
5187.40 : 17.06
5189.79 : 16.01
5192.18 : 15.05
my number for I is 180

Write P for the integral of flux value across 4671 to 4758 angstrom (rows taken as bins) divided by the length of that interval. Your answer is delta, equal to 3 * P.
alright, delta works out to 34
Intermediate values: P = 11.3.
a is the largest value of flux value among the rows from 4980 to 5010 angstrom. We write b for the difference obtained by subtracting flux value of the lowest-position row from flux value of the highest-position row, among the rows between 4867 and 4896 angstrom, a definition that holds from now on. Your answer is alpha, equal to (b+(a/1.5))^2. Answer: 151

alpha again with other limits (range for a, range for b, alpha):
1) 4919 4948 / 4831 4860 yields 174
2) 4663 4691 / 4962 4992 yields 128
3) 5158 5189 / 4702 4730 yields 178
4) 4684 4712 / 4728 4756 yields 68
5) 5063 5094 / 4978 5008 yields 100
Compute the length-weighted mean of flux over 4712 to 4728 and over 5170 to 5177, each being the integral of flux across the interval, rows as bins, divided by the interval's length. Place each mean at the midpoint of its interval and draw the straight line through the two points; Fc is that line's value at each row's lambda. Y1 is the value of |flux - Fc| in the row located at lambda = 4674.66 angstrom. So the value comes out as 1.9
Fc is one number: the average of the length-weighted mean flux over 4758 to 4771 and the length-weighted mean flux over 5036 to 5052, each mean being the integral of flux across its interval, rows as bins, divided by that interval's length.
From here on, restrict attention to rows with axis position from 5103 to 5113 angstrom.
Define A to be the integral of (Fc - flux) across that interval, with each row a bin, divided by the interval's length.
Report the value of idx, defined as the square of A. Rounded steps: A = -1.8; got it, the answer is 3.1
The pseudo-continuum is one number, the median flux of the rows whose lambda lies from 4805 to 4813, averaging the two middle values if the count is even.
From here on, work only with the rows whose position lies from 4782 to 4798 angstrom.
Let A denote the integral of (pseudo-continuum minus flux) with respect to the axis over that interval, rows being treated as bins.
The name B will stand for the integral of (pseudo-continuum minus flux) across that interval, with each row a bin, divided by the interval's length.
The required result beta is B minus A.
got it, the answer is 5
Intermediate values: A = -5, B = -0.32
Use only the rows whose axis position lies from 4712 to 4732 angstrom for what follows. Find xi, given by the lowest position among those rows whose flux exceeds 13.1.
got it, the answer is 4715.74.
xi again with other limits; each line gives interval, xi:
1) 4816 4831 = 4825.58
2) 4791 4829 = 4792.36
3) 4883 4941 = 4894.97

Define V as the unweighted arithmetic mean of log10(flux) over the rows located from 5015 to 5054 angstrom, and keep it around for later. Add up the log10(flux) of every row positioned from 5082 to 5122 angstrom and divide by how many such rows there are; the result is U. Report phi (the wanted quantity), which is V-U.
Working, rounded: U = 1.19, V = 1.16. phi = -0.03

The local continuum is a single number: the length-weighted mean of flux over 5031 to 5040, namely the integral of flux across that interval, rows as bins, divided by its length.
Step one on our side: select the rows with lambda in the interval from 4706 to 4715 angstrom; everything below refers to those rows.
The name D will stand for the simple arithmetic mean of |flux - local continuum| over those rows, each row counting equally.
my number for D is 1.5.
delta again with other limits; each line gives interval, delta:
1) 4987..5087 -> 44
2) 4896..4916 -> 34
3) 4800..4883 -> 37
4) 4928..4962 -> 40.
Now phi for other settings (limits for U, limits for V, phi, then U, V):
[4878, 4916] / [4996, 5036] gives 0.07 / 1.06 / 1.13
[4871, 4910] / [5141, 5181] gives 0.15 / 1.09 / 1.23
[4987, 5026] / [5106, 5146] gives 0.09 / 1.13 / 1.23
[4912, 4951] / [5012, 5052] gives 0.11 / 1.05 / 1.16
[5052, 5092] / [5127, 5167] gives 0.05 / 1.19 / 1.24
